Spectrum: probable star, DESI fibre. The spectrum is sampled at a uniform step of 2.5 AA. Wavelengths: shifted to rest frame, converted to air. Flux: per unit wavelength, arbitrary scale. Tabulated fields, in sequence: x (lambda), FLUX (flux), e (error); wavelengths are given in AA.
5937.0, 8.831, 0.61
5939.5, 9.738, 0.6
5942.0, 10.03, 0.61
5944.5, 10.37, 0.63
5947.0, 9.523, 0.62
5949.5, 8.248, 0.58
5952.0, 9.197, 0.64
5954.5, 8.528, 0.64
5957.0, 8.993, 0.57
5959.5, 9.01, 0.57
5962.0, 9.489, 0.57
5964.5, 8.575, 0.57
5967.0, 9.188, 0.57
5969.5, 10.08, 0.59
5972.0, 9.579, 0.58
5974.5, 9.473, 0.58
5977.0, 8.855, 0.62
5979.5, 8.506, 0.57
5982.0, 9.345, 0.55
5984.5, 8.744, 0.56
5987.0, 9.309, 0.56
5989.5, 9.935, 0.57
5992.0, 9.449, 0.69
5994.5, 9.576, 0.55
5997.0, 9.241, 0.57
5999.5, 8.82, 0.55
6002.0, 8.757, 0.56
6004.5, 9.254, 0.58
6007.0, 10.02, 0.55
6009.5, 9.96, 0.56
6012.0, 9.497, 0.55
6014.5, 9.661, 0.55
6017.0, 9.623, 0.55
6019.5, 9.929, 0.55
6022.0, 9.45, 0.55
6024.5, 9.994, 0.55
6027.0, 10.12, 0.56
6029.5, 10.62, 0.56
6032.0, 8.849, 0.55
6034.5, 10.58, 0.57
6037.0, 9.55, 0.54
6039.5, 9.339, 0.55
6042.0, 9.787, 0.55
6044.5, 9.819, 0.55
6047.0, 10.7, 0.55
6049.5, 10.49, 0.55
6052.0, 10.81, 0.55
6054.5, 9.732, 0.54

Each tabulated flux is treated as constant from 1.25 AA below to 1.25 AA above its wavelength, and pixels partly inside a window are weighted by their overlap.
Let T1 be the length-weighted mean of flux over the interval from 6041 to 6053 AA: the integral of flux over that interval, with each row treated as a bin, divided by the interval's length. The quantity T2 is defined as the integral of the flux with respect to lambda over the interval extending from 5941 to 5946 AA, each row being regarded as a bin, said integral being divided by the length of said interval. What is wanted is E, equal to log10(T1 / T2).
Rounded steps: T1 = 10.3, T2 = 10.2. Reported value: 0.006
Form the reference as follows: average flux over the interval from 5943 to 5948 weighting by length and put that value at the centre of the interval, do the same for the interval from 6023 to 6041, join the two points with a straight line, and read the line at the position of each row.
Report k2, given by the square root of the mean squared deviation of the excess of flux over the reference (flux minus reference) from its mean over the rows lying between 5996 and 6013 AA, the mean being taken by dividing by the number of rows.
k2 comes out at 0.47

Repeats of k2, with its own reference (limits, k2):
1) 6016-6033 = 0.52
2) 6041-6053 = 0.44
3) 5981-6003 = 0.38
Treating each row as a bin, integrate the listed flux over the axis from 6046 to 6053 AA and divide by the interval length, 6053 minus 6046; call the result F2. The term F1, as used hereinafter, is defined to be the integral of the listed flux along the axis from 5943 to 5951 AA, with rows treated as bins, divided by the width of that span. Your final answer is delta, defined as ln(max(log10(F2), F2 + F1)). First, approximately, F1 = 9.39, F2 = 10.66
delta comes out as 2.998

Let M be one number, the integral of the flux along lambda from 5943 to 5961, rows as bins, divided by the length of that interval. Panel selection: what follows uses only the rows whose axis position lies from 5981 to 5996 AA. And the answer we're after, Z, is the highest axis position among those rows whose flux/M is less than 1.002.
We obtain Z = 5984.5 AA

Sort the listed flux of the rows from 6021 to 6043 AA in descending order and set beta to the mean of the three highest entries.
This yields 10.4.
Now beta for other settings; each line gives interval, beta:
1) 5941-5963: 10.0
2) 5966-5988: 9.7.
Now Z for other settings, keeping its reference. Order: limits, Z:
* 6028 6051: 6032.0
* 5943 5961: 5959.5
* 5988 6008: 6002.0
